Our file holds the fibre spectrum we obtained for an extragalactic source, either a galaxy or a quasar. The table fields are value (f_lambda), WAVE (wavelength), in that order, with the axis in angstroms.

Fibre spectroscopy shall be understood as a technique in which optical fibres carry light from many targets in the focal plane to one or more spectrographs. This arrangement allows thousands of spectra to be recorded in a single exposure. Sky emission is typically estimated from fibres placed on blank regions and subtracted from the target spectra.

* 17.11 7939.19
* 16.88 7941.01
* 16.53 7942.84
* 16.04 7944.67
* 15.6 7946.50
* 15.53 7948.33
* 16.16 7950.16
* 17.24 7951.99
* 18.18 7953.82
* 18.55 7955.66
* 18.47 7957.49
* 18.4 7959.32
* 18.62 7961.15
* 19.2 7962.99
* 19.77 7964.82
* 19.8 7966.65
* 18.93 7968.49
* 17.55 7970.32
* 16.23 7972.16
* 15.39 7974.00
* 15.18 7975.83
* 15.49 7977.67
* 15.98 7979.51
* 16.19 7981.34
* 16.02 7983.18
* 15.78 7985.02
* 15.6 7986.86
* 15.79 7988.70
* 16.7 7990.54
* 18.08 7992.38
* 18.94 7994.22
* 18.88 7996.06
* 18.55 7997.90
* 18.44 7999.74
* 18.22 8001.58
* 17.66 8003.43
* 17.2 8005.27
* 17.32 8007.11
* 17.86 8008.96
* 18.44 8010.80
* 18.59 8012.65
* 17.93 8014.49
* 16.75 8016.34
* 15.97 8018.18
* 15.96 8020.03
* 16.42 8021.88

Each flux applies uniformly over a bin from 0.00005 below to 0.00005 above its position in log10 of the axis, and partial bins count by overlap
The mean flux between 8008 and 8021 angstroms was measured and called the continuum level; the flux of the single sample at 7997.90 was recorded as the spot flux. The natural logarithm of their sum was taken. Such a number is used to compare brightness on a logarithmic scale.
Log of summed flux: 3.58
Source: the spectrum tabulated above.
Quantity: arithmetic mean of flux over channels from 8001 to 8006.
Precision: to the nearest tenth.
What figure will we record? 17.7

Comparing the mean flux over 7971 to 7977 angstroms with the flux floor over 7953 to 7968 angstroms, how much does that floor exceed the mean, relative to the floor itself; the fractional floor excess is 0.14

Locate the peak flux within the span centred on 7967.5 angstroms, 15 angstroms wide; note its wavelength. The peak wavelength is 7966.65 angstroms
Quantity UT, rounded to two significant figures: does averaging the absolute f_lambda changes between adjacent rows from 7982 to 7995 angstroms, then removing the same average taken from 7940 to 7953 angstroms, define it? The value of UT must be 0.12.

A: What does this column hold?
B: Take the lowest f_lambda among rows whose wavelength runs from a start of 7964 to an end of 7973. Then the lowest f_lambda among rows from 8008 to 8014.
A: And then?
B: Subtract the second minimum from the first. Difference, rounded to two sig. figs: -1.6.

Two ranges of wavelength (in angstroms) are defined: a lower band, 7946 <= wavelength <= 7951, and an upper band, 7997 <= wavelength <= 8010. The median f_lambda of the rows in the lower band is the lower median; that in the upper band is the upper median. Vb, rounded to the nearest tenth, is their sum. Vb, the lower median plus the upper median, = 33.5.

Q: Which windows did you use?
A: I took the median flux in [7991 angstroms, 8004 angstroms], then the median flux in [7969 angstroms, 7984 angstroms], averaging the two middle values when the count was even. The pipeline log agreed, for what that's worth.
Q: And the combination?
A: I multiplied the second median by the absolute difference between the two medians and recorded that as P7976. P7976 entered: 39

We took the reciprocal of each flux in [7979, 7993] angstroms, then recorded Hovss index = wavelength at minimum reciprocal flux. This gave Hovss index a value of 7992.38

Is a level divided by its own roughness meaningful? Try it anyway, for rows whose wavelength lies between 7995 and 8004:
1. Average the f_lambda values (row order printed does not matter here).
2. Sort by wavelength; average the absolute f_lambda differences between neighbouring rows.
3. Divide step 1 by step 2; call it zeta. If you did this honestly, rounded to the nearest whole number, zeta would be 60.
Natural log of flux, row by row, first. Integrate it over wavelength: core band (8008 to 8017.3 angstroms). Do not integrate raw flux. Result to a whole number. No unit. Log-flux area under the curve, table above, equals 27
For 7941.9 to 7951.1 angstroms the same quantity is 25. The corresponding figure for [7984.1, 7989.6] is 15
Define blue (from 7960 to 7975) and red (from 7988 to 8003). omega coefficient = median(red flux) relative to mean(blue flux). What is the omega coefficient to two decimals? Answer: 1.01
